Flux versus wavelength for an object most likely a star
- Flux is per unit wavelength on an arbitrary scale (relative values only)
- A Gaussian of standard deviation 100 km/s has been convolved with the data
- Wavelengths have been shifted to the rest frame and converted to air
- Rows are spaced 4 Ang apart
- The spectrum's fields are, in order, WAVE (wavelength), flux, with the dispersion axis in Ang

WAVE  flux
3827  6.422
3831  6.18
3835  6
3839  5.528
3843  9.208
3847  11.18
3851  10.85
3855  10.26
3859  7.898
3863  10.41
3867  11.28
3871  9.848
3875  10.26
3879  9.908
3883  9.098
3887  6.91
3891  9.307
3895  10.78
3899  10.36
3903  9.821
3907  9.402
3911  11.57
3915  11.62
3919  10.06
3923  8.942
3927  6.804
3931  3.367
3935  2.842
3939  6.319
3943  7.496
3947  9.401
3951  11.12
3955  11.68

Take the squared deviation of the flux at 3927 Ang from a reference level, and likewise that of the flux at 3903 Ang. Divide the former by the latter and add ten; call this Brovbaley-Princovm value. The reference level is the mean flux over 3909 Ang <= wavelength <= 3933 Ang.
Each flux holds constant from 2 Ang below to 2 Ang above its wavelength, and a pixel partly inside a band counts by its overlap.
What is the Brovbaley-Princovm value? 13.1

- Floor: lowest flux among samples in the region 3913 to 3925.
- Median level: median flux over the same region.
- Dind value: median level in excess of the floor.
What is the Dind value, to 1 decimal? 1.1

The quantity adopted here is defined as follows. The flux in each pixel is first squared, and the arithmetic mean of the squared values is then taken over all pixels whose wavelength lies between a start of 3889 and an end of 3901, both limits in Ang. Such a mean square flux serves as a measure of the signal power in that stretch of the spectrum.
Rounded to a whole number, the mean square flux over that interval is 103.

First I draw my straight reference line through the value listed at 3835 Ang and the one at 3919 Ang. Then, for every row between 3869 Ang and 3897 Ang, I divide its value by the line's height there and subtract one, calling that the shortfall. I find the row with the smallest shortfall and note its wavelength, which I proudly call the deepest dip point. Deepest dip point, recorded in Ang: 3887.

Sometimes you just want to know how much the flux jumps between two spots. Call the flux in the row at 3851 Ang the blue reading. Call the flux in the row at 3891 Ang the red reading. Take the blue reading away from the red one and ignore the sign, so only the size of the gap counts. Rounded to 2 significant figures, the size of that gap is 1.5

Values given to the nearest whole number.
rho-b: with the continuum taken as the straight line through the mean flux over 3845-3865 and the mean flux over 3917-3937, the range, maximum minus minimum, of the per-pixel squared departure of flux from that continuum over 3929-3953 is 35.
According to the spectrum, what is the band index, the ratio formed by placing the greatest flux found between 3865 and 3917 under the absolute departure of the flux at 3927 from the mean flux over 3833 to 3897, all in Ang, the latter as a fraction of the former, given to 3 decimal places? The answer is 0.214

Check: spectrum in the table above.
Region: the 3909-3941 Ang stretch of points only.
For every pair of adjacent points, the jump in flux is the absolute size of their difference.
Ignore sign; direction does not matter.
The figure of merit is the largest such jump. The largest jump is 3.5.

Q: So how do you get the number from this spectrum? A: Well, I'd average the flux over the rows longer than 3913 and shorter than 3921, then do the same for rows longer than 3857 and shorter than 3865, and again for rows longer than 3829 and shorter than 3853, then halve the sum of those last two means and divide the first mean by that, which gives 1.3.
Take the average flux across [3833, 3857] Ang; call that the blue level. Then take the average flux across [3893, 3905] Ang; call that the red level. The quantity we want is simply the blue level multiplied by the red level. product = 91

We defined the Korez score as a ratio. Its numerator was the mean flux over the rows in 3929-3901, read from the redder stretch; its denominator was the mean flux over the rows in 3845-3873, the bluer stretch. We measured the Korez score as 0.95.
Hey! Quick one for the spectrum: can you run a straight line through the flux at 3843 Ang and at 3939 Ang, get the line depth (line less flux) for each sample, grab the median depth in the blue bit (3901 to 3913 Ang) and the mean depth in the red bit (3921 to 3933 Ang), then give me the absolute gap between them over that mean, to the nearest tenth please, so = 8.8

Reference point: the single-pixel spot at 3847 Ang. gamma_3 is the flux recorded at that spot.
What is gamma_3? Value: 11.18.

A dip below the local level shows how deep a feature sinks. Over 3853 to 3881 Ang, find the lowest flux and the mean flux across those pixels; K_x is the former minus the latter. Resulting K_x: -2.1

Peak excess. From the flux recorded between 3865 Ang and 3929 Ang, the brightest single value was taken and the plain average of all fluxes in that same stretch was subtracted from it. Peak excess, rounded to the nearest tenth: 1.9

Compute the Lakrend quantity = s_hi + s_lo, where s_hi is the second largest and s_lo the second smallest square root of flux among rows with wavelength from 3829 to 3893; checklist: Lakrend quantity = 5.79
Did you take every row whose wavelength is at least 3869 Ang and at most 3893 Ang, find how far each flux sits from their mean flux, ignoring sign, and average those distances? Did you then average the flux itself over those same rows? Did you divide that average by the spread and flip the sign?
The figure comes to -11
